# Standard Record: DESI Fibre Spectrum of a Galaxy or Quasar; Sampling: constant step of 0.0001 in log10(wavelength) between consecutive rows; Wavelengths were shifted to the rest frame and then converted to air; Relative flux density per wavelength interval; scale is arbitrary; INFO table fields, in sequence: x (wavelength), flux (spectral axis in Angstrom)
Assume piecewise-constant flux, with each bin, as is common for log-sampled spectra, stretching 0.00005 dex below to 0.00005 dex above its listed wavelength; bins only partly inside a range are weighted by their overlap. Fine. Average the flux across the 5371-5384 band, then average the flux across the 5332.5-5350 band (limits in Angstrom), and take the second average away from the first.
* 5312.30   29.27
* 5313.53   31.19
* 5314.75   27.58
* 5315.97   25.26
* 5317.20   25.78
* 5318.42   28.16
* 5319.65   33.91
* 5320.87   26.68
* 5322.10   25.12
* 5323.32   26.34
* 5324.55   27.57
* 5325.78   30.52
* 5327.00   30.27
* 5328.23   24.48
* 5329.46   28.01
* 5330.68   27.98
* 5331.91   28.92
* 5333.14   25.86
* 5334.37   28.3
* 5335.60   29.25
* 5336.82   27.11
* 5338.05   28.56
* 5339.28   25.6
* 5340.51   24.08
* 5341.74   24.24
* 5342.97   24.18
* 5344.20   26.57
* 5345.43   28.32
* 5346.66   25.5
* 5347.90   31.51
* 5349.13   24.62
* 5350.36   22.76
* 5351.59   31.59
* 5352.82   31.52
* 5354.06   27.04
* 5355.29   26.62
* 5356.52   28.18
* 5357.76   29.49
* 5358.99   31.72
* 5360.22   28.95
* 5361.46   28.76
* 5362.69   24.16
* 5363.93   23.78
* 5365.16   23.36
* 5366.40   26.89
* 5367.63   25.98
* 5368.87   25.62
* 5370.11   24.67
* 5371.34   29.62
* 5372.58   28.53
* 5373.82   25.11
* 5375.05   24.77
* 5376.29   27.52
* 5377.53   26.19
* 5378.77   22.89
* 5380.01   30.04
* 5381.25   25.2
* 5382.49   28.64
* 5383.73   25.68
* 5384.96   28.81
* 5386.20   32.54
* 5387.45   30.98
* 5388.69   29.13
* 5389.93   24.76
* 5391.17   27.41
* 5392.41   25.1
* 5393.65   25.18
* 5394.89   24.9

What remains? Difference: 0.1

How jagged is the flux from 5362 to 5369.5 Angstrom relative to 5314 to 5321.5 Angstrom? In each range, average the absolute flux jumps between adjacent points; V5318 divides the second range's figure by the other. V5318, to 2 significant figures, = 0.31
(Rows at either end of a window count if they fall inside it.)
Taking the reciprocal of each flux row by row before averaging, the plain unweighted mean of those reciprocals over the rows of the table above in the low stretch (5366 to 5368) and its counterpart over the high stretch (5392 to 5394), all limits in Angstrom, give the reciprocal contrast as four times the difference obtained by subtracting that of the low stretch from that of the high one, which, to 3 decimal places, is 0.008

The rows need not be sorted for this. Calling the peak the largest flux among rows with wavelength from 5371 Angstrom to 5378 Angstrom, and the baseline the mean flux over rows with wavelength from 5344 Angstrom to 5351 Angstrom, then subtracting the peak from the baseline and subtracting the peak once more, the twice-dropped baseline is -33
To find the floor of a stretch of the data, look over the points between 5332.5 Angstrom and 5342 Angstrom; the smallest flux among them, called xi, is 24.08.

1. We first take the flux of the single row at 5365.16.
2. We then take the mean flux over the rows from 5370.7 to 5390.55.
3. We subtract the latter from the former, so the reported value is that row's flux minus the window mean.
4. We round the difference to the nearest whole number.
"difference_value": -4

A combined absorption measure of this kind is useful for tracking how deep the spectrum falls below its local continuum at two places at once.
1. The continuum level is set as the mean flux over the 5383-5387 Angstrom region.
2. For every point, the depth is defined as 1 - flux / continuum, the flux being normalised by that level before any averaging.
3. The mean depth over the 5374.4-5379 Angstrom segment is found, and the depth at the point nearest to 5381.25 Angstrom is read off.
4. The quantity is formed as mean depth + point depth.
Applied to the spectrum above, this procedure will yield 0.26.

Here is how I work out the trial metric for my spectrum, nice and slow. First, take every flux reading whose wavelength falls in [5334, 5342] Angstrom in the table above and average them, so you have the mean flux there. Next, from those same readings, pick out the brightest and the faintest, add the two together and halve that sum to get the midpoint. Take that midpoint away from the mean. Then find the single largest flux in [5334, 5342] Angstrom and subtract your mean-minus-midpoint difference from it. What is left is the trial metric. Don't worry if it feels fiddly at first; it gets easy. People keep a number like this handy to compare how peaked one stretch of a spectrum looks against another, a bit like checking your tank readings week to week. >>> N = 29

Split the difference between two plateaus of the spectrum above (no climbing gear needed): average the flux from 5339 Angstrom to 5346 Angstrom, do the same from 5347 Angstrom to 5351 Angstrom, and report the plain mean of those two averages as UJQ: 25.9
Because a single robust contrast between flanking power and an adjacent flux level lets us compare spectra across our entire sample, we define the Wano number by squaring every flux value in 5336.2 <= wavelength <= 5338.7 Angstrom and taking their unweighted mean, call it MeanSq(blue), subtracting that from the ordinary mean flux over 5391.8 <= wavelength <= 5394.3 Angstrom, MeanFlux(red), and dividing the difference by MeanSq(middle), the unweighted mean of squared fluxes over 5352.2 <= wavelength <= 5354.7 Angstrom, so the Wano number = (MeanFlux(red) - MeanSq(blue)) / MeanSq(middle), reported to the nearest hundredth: -0.87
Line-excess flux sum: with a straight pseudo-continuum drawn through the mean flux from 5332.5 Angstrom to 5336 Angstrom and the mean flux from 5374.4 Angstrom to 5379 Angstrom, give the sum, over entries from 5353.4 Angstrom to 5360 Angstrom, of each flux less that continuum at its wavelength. 10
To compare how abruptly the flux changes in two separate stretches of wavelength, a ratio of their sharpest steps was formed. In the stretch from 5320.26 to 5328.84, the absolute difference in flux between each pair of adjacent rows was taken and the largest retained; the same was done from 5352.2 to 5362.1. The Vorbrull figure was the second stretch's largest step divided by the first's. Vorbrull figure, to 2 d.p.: 0.77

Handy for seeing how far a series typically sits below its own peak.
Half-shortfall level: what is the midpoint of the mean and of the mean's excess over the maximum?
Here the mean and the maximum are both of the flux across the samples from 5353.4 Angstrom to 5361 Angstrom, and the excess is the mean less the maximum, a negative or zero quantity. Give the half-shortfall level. 12.8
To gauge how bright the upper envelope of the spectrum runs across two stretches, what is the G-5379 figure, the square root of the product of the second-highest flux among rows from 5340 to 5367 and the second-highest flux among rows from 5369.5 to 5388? 31.3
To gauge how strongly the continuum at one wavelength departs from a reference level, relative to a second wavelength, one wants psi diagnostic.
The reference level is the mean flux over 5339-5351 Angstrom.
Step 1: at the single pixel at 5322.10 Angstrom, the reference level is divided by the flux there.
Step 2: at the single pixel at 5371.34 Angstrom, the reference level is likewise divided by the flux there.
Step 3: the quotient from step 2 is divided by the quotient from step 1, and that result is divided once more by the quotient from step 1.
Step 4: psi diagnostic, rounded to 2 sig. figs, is 0.83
